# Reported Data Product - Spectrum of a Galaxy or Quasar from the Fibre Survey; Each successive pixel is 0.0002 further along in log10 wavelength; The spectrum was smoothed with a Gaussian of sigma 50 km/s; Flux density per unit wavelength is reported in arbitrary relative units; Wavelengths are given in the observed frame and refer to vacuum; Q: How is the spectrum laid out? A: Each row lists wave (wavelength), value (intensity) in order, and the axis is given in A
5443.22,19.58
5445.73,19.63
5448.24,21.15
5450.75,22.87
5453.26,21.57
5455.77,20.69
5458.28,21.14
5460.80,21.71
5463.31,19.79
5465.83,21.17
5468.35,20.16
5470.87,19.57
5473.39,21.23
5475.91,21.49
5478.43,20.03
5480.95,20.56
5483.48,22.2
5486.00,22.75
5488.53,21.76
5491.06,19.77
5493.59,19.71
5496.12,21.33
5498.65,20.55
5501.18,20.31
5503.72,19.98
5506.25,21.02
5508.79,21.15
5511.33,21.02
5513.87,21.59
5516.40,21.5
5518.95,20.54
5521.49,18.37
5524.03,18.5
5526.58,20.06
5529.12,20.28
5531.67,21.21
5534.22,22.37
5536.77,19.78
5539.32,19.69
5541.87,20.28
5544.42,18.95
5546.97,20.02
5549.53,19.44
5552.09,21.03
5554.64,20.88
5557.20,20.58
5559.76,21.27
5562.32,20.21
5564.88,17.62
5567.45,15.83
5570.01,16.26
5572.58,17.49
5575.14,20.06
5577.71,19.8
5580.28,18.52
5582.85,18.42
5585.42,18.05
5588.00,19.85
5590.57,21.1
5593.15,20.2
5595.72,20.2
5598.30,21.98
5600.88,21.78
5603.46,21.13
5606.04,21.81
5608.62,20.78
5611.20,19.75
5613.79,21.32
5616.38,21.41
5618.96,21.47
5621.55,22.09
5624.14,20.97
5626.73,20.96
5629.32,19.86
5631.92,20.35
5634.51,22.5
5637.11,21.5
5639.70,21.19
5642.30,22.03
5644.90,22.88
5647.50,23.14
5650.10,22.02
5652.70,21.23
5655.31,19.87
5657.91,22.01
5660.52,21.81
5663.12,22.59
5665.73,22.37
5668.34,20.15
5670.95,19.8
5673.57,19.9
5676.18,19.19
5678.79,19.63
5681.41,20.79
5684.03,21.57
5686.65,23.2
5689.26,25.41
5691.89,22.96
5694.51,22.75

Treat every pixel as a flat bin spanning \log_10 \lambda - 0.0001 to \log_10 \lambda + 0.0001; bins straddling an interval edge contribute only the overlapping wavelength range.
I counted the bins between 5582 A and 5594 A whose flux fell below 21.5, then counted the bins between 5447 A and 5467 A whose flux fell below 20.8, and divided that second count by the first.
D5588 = 0.40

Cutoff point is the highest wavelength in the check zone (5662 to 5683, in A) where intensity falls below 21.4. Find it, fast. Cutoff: 5681.41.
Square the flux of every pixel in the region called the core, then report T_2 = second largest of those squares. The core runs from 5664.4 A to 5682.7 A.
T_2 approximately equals 432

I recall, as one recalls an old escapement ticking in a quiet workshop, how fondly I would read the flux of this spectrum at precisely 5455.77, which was 20.69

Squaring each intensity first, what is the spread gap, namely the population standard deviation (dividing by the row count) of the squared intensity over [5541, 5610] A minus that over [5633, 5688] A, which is 10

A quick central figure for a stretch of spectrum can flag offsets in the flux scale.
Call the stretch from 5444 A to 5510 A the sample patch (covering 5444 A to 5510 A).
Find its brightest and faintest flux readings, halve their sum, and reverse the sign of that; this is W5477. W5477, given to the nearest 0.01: -21.22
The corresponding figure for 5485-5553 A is -20.56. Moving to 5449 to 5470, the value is -21.33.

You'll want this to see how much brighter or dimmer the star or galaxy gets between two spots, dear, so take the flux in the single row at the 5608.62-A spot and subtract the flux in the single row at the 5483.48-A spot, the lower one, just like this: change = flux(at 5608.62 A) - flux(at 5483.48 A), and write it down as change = -1.4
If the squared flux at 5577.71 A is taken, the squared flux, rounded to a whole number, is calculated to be 392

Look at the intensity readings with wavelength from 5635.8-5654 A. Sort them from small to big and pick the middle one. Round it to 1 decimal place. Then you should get 22.0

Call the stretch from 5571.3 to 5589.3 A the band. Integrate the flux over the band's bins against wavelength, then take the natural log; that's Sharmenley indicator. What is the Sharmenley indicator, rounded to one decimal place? 5.8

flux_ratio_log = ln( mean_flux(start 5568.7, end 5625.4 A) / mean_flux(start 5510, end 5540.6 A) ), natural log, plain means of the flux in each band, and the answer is -0.010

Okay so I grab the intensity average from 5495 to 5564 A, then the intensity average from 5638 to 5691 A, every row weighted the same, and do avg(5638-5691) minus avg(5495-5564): 1.1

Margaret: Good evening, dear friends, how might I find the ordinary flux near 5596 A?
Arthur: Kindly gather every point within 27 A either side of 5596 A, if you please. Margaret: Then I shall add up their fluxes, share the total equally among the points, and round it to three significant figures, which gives 20.2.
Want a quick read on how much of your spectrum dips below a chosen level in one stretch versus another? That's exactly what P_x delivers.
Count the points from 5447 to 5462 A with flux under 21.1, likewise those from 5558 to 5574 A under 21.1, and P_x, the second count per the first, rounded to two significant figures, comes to 5.0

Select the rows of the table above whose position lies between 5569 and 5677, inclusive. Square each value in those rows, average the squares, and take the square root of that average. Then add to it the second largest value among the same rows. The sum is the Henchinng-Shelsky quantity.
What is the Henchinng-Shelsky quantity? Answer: 43.6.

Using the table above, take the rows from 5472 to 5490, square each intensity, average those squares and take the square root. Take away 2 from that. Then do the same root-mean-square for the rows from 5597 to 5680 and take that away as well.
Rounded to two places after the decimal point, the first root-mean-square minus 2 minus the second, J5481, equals -1.81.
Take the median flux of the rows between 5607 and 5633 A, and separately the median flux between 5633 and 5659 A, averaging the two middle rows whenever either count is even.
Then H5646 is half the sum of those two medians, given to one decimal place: 21.5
